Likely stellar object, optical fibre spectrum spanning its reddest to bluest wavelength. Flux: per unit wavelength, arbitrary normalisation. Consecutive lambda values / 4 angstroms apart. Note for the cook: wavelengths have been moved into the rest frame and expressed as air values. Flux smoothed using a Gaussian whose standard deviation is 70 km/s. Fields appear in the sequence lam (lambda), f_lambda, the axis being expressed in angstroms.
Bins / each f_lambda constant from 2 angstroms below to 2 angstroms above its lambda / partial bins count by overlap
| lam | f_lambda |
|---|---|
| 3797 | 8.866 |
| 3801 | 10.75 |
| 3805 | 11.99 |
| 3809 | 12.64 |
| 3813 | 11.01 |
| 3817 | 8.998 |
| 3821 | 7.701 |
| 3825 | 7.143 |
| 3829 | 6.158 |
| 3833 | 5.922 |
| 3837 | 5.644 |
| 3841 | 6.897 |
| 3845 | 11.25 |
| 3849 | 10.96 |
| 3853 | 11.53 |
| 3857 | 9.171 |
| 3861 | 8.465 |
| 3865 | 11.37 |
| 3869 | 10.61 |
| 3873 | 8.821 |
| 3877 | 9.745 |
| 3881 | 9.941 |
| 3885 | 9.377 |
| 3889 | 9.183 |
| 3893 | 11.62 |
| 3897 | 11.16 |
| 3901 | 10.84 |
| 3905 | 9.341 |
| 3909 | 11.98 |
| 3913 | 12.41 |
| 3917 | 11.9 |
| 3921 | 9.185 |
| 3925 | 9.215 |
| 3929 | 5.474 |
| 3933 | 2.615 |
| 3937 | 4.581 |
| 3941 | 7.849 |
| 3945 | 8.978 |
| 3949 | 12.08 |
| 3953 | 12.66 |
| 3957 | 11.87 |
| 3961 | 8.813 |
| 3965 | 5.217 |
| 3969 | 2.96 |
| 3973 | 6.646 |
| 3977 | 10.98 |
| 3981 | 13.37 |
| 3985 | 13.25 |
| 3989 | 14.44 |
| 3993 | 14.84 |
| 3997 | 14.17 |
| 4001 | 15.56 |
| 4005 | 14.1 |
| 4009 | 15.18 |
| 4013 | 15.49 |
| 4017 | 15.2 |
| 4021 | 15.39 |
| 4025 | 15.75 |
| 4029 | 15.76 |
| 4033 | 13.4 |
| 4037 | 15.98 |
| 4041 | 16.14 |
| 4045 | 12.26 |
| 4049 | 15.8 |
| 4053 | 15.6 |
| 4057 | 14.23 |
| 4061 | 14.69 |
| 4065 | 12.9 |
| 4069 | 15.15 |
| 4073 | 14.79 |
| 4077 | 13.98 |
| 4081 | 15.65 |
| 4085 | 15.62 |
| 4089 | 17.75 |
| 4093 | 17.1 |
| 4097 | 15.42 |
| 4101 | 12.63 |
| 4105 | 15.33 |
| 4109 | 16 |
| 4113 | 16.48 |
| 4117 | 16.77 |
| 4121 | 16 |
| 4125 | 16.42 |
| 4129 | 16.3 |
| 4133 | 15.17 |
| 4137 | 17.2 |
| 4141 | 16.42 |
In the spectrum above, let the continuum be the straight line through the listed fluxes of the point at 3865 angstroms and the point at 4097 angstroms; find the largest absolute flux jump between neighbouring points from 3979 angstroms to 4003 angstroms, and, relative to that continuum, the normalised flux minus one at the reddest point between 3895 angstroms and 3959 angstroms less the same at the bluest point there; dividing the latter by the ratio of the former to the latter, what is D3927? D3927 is 0.000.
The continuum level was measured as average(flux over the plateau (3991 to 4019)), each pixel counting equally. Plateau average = 14.9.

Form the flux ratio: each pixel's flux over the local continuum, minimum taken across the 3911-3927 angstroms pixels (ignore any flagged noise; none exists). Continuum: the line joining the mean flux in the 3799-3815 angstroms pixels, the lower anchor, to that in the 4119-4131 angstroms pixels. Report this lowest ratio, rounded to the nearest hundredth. 0.69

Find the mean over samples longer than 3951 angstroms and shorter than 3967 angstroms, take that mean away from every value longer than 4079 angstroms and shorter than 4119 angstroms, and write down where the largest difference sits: 4089 angstroms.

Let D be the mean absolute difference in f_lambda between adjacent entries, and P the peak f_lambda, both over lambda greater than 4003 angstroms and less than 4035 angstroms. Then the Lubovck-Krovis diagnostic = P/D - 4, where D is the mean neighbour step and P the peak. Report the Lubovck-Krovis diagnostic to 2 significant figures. 20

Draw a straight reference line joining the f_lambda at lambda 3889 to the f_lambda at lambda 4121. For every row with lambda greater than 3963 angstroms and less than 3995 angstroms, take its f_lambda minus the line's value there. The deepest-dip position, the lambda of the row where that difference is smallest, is 3969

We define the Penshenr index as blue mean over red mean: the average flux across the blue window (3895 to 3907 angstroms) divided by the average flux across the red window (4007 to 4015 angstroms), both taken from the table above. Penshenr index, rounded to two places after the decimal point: 0.68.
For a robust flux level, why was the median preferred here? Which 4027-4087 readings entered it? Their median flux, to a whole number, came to 15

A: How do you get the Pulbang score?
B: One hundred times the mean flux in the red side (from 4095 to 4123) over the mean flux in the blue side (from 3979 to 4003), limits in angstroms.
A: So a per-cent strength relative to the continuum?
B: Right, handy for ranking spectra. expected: 109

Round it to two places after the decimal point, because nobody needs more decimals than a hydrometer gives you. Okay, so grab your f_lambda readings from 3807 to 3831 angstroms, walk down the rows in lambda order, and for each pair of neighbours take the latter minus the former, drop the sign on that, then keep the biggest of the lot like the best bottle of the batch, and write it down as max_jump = 2.01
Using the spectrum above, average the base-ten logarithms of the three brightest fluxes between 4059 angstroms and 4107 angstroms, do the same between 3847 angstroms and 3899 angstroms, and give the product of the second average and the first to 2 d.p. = 1.30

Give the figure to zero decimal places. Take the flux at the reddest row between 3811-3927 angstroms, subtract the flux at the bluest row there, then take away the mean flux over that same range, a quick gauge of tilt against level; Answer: -11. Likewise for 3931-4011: 2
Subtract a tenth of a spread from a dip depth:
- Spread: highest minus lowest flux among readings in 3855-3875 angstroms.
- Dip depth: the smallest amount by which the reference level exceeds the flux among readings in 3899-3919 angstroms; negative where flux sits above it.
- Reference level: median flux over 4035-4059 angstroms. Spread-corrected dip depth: 3.0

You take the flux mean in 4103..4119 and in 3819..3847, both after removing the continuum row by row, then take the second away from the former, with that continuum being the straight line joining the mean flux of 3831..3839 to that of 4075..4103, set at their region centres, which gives -1.7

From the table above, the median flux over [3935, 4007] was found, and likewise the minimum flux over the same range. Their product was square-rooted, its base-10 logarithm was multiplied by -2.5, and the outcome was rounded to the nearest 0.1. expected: -1.9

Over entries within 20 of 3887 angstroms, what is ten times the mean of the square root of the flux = 31.7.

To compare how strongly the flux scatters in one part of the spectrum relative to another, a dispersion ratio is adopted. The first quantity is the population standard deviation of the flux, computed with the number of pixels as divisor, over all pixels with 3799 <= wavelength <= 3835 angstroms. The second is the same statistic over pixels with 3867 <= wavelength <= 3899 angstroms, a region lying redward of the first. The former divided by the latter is 2.6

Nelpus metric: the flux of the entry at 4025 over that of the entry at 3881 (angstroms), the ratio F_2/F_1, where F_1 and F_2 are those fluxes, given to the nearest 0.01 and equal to 1.58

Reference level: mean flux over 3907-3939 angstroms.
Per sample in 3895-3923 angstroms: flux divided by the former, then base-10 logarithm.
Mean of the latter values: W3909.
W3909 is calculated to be 0.11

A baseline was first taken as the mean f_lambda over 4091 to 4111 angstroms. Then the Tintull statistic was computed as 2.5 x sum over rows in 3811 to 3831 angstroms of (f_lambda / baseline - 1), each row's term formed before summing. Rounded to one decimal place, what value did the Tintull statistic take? -5.8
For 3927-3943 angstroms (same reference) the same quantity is -6.6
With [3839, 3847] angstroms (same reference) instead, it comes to -2.0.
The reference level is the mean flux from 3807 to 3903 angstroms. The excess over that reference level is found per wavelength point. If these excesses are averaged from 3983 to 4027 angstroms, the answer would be 5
